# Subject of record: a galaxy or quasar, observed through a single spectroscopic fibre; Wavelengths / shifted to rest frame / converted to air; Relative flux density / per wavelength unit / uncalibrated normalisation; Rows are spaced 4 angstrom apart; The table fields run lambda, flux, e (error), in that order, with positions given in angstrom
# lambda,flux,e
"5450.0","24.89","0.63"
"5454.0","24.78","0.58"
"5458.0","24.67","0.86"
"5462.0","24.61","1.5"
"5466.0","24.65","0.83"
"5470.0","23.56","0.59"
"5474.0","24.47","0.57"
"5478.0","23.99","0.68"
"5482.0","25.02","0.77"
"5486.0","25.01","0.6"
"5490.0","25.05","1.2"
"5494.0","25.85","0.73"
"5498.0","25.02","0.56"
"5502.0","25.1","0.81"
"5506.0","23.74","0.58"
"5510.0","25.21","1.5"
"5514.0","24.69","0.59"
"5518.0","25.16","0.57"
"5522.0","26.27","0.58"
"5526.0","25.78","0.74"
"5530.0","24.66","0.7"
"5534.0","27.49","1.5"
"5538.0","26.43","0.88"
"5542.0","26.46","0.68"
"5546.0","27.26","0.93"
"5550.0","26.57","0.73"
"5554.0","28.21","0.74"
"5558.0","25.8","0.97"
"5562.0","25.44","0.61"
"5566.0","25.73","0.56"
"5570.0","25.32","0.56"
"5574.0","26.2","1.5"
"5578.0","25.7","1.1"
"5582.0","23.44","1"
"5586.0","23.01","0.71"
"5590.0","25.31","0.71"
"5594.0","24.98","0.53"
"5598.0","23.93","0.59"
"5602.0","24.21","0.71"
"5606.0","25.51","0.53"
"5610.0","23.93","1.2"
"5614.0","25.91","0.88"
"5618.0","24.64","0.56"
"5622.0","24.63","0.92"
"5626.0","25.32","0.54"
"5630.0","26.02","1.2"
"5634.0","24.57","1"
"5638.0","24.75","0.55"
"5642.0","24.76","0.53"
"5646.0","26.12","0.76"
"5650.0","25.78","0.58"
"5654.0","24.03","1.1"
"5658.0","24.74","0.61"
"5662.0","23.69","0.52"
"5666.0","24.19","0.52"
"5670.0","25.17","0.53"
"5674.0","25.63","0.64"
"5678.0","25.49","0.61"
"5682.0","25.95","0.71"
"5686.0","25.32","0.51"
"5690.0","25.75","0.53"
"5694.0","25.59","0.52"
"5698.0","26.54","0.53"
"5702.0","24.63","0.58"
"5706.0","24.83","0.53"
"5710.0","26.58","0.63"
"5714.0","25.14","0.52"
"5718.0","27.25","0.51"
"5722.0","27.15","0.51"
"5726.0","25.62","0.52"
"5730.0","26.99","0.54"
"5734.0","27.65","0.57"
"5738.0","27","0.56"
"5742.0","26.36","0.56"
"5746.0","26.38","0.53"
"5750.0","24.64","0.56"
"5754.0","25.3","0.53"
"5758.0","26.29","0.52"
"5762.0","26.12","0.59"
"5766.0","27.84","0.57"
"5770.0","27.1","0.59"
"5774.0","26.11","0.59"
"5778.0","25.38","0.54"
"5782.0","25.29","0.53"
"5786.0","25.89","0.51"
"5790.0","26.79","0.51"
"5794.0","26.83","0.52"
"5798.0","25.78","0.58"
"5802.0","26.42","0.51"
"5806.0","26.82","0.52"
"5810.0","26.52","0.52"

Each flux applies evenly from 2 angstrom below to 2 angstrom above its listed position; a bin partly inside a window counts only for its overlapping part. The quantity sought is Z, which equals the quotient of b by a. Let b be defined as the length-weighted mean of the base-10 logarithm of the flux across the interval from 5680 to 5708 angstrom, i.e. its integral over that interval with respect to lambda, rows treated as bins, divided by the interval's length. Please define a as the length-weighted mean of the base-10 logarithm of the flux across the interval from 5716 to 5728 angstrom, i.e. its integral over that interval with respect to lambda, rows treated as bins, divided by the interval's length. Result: 0.99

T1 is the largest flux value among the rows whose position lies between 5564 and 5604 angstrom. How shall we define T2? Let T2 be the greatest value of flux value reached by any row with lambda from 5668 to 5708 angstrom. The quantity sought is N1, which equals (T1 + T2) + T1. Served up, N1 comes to 79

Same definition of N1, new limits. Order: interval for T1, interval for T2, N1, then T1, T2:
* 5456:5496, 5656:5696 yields 78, 25.85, 25.95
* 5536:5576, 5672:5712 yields 83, 28.21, 26.58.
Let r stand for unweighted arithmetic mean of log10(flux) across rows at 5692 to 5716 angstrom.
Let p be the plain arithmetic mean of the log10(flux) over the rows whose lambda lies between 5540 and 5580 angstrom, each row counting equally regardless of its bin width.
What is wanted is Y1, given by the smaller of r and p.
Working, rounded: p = 1.419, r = 1.41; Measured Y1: 1.41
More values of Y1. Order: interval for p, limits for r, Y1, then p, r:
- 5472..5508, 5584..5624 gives 1.39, 1.394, 1.39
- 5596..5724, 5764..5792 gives 1.40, 1.402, 1.42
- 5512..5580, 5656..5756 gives 1.41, 1.416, 1.41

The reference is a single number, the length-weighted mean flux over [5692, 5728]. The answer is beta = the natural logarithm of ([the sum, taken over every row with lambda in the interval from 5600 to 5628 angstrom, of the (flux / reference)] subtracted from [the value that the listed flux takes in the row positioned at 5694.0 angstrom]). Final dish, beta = 2.9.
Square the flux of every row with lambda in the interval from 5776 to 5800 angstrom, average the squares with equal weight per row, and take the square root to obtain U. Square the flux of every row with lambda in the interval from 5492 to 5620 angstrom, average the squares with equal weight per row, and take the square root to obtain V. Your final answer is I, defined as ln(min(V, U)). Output 3.24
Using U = 26.0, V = 25.4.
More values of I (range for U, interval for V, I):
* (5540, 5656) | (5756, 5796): 3.23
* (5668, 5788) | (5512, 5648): 3.24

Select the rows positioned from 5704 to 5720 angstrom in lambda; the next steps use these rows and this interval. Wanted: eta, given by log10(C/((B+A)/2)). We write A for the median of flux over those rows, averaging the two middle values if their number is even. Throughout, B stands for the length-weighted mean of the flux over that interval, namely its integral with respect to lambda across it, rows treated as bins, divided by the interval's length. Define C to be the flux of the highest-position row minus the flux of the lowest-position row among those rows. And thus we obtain -1.0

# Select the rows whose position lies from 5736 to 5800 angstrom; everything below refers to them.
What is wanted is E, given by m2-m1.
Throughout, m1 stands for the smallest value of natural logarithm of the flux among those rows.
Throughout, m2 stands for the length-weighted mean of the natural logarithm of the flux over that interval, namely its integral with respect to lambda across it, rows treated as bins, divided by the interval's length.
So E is 0.061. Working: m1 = 3.20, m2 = 3.265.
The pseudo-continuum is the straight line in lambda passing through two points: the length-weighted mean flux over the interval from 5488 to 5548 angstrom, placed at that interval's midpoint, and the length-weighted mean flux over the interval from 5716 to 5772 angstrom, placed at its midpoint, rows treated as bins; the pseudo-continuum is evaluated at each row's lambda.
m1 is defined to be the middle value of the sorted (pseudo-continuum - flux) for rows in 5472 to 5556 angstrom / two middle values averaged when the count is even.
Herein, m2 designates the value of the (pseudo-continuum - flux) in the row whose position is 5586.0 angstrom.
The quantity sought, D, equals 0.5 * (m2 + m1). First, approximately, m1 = 0.4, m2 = 2.9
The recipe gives 1.7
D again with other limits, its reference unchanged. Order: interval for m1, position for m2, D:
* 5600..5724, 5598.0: 1.5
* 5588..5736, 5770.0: 0.2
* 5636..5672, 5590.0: 1.0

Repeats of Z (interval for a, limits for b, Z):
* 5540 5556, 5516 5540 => 0.99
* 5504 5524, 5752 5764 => 1.01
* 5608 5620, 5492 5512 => 1.00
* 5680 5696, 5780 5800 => 1.01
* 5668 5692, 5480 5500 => 1.00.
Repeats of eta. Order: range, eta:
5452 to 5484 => -2.0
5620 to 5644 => -2.3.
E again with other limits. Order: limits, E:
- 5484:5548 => 0.074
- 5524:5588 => 0.115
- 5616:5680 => 0.052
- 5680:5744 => 0.059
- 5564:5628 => 0.077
